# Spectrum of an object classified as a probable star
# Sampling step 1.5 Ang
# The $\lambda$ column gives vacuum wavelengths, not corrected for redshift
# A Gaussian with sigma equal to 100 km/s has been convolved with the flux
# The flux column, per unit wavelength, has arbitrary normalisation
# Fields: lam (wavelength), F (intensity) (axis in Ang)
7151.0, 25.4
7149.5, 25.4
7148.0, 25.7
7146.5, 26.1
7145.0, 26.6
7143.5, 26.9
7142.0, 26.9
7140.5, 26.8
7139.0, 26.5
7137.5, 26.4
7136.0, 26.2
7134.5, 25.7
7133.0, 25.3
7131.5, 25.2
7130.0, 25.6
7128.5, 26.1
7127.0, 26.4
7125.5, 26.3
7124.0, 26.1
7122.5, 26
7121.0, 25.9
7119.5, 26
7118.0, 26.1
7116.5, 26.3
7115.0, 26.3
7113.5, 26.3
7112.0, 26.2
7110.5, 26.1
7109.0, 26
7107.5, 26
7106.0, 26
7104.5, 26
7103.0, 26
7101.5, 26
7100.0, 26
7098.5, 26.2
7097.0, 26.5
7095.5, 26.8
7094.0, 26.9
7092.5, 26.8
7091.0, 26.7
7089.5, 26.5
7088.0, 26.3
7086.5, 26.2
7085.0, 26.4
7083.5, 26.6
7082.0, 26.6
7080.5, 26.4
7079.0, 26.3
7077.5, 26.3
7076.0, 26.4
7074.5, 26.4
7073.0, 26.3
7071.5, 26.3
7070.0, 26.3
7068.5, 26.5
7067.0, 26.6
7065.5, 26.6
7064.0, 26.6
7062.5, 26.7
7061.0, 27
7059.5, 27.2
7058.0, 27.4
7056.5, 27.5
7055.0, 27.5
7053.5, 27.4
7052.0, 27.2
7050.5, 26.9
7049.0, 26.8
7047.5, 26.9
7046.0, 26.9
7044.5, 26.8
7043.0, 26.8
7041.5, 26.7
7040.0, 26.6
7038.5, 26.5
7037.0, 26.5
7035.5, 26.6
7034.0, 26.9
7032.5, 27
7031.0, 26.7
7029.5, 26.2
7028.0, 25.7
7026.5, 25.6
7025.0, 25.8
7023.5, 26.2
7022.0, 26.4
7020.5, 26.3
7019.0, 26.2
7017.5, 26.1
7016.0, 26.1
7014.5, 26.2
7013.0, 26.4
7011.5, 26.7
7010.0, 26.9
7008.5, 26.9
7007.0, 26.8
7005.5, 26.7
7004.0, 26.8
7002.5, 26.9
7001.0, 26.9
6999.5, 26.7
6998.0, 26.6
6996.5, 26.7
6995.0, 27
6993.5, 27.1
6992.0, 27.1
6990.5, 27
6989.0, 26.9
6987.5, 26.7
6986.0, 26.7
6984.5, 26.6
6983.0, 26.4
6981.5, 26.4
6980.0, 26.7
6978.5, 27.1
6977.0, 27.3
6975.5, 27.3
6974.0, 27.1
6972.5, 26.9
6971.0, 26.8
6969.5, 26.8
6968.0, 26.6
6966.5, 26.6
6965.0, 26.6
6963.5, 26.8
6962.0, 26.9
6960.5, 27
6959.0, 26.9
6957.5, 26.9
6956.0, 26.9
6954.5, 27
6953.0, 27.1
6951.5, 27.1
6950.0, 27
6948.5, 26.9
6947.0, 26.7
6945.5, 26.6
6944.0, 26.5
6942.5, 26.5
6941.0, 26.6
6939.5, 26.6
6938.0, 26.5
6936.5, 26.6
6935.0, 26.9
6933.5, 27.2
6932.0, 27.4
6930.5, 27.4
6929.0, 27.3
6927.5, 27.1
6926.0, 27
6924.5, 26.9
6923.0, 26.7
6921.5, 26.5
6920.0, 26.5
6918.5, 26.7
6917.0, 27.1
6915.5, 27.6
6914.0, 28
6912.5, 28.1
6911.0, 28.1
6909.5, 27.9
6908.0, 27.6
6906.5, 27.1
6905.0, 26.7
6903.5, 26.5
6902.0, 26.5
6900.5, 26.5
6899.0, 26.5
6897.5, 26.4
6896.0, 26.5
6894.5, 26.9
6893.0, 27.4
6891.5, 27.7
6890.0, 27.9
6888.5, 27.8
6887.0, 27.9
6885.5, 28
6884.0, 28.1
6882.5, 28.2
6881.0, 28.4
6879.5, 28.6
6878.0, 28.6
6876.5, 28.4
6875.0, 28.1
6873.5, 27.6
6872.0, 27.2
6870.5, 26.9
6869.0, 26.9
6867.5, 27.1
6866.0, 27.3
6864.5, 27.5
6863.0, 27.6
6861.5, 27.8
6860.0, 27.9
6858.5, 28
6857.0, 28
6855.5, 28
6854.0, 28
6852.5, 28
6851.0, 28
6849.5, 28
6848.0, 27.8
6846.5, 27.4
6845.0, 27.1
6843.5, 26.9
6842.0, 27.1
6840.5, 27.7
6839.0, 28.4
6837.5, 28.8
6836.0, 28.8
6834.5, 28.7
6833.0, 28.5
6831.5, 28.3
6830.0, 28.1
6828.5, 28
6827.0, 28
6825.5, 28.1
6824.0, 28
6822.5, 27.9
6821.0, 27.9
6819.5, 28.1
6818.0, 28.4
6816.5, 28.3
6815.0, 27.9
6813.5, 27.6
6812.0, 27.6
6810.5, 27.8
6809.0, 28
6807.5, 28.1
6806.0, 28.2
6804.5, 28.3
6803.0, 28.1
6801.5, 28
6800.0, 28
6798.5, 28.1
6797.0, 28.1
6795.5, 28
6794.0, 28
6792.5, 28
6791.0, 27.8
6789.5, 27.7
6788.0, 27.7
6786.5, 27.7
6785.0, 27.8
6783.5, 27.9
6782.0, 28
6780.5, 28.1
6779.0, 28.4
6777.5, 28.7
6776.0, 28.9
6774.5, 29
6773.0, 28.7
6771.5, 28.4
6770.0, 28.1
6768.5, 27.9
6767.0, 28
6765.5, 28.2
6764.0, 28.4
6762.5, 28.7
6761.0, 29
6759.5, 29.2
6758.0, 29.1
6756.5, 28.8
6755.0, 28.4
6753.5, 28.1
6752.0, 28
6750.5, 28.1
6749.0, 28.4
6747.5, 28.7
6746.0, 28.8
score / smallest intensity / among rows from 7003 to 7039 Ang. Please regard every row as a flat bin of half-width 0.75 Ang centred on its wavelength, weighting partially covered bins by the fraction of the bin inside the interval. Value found 25.6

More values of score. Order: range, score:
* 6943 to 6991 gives 26.4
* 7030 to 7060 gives 26.5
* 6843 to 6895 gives 26.9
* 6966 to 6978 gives 26.6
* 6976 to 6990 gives 26.4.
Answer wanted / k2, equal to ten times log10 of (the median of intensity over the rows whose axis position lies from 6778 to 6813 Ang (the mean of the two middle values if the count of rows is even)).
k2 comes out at 14.47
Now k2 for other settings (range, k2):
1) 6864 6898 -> 14.42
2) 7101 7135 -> 14.15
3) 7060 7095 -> 14.23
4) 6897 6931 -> 14.31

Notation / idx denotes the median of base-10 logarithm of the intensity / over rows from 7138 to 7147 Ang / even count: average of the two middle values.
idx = 1.43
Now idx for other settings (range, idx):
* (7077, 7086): 1.42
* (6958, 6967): 1.43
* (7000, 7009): 1.43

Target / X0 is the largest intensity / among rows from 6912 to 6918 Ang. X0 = 28.1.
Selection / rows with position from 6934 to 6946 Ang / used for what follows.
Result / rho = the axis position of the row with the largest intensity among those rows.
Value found 6935.0 Ang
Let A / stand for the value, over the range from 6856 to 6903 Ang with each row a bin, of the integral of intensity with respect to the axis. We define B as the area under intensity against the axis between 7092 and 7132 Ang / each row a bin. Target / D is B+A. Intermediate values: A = 1295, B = 1046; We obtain 2341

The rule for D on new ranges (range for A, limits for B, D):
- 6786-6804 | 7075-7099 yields 1139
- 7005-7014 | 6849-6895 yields 1519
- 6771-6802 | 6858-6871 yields 1229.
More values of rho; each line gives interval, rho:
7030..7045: 7032.5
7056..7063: 7056.5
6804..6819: 6818.0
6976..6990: 6977.0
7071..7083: 7082.0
